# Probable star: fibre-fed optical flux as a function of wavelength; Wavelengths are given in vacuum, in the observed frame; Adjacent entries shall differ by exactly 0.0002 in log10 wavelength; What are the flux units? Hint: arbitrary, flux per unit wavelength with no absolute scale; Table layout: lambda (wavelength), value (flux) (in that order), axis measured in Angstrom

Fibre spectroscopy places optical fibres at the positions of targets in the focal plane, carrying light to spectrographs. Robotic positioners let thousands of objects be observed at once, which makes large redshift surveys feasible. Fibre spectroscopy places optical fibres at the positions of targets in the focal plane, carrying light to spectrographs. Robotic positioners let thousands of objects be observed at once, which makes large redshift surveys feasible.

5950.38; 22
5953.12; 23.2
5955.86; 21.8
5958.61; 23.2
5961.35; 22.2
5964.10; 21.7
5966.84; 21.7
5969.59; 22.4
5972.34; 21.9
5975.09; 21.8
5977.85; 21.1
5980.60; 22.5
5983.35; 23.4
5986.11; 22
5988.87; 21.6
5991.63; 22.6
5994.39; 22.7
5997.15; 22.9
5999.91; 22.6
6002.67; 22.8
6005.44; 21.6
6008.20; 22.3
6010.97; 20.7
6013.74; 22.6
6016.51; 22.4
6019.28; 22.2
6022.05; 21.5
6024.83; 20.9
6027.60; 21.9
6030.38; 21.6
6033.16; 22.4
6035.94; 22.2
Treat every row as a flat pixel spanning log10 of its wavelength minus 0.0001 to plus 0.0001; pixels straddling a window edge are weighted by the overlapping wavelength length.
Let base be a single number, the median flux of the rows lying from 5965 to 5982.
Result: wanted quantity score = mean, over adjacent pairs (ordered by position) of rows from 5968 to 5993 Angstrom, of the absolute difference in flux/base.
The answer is 0.037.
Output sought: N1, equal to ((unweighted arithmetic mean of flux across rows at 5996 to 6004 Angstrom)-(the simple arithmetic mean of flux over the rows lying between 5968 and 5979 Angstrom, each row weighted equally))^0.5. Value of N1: 0.98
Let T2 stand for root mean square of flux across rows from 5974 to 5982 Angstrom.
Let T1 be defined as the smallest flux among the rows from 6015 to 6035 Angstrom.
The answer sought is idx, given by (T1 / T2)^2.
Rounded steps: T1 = 20.9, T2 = 21.8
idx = 0.92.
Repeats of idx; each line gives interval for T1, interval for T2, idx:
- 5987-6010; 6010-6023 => 0.97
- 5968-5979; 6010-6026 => 0.94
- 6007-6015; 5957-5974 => 0.87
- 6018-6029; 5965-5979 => 0.92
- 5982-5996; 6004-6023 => 0.97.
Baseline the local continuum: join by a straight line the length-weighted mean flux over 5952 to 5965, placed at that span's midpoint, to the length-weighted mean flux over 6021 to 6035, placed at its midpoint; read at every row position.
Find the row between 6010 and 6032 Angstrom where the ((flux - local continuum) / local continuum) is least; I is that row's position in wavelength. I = 6010.97 Angstrom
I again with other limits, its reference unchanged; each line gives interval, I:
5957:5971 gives 5964.10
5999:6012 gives 6010.97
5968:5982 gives 5977.85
